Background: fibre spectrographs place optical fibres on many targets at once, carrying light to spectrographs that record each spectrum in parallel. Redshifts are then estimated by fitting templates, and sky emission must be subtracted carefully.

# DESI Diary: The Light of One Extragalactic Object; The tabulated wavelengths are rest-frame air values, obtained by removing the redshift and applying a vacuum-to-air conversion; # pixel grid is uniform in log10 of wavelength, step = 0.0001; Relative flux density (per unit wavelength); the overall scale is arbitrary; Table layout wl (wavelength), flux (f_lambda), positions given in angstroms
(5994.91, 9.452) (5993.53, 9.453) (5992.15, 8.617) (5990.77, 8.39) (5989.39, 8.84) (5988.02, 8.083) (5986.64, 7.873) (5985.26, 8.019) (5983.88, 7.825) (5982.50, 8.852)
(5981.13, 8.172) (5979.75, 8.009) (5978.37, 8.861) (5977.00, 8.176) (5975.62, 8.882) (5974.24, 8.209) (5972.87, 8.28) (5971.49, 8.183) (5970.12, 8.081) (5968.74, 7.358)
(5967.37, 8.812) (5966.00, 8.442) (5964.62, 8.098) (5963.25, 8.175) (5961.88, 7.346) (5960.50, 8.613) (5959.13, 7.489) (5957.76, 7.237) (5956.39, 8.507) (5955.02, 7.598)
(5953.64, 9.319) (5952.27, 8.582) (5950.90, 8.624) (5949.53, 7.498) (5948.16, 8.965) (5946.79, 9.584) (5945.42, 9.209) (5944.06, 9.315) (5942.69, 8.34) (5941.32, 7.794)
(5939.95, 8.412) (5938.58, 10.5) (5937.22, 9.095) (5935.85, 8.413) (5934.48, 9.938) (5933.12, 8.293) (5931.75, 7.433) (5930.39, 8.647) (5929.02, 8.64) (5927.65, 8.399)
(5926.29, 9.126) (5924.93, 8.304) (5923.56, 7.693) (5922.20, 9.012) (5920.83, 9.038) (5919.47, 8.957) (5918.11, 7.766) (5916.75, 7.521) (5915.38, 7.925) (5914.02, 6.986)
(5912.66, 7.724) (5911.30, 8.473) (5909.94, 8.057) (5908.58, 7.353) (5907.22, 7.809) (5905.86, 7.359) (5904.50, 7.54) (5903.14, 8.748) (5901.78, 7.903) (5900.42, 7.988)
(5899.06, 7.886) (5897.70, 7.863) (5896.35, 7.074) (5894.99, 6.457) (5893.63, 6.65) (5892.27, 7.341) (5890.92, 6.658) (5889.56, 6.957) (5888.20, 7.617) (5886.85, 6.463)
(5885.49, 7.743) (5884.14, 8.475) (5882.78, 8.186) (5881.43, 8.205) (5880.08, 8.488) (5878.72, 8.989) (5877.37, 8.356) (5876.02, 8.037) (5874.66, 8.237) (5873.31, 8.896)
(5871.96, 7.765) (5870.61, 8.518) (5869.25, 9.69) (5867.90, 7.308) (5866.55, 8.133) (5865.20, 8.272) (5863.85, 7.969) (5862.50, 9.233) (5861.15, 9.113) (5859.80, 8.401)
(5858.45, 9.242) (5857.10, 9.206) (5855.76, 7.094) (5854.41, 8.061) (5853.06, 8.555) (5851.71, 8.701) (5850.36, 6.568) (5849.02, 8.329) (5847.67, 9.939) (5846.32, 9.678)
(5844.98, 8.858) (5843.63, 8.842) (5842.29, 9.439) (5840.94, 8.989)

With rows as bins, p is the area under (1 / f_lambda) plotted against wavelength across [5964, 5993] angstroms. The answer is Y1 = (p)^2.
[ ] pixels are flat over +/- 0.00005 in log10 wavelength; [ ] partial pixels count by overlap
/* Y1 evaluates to 12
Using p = 3.50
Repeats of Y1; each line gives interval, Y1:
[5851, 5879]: 11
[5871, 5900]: 14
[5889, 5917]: 14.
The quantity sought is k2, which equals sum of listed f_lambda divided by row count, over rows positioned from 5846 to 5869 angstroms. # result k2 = 8.46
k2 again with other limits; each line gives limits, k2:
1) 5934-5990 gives 8.43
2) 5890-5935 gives 7.96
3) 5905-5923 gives 8.00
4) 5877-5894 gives 7.70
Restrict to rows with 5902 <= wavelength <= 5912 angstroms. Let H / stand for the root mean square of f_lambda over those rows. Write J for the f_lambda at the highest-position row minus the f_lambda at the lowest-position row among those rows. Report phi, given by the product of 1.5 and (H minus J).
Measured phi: 12.3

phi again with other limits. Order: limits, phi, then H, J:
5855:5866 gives 11.1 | 8.6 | 1.2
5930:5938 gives 12.3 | 8.7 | 0.4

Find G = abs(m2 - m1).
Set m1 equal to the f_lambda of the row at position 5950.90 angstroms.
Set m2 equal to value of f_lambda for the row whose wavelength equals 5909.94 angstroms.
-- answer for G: 0.6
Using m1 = 8.624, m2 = 8.057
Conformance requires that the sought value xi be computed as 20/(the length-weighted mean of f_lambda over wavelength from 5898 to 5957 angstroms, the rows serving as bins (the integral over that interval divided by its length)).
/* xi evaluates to 2.39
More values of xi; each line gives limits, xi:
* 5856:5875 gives 2.34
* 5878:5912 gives 2.60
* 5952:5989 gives 2.44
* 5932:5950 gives 2.26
